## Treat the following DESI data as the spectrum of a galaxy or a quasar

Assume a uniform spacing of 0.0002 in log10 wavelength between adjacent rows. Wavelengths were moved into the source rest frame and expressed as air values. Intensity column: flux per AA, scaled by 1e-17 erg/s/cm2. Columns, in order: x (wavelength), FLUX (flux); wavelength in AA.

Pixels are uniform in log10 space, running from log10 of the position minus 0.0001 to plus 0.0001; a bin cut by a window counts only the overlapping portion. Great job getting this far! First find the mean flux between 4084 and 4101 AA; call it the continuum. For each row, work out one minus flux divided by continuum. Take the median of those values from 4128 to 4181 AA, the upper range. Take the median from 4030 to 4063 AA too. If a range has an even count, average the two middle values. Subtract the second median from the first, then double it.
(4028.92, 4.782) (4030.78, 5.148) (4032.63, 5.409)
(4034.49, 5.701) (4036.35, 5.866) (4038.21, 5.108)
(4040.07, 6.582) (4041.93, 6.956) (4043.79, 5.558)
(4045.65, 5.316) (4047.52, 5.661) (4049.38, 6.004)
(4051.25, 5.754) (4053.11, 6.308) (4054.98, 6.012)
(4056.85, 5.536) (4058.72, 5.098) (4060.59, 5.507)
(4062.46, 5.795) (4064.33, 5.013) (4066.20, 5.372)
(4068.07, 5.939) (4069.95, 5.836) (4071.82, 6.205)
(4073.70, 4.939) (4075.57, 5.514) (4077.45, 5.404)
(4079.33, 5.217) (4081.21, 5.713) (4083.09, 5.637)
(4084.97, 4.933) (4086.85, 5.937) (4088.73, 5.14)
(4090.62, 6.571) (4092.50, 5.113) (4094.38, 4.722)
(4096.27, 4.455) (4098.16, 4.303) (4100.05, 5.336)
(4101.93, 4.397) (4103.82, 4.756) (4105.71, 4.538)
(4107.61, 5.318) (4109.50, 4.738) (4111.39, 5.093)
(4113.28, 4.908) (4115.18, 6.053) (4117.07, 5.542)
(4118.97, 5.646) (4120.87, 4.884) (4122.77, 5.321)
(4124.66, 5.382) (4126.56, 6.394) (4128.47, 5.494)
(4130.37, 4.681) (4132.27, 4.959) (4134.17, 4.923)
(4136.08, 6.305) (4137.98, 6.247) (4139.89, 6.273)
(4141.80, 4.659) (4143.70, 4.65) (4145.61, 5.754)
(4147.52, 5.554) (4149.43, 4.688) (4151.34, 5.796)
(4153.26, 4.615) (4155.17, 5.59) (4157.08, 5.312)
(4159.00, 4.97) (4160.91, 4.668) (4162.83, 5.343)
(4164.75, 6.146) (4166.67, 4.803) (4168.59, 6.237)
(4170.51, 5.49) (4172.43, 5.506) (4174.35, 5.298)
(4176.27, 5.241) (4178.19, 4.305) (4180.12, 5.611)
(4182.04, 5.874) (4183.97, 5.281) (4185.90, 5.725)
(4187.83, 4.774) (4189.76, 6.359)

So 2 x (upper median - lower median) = 0.14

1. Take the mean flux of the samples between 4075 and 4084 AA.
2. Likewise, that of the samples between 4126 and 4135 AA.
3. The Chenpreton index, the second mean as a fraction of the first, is 0.96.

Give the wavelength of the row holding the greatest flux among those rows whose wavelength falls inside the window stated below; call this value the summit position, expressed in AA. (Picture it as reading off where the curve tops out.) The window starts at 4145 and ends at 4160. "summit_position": 4151.34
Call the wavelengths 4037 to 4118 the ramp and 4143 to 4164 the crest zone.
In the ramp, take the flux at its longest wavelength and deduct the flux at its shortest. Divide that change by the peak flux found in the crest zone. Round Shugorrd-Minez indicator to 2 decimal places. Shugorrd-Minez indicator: 0.07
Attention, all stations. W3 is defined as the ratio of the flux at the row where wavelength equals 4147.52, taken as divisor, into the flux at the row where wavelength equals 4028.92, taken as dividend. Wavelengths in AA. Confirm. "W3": 0.86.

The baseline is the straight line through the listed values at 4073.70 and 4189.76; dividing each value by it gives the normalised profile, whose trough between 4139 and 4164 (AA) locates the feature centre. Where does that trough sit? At 4160.91 AA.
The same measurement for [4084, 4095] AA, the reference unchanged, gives 4094.38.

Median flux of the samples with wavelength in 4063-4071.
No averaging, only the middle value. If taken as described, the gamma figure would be 5.60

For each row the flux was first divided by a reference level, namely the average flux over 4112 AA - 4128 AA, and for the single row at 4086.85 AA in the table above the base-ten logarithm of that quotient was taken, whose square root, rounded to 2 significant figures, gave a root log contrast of 0.18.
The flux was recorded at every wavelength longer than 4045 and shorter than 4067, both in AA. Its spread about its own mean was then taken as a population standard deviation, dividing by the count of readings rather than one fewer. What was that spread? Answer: 0.37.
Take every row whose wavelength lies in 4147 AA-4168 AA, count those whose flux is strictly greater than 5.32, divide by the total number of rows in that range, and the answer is 0.45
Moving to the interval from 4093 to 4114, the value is 0.09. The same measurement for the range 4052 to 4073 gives 0.82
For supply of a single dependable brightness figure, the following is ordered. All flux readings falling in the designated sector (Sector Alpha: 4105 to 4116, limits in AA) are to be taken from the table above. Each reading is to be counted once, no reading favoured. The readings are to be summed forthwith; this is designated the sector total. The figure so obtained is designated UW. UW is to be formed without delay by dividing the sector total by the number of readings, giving 5.11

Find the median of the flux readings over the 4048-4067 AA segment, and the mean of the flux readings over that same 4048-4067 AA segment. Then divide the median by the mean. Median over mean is 1.00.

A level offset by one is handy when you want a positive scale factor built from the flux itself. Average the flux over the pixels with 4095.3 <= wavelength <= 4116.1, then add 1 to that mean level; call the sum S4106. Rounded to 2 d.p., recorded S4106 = 5.90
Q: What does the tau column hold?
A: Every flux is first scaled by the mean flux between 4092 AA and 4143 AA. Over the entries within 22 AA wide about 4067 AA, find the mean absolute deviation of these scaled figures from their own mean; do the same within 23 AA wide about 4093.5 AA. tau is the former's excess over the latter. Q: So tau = -0.04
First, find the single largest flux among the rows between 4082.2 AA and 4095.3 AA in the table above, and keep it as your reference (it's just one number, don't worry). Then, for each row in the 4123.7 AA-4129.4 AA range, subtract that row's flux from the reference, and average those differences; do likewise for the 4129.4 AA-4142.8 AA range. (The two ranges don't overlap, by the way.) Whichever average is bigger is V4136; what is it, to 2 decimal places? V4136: 1.14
